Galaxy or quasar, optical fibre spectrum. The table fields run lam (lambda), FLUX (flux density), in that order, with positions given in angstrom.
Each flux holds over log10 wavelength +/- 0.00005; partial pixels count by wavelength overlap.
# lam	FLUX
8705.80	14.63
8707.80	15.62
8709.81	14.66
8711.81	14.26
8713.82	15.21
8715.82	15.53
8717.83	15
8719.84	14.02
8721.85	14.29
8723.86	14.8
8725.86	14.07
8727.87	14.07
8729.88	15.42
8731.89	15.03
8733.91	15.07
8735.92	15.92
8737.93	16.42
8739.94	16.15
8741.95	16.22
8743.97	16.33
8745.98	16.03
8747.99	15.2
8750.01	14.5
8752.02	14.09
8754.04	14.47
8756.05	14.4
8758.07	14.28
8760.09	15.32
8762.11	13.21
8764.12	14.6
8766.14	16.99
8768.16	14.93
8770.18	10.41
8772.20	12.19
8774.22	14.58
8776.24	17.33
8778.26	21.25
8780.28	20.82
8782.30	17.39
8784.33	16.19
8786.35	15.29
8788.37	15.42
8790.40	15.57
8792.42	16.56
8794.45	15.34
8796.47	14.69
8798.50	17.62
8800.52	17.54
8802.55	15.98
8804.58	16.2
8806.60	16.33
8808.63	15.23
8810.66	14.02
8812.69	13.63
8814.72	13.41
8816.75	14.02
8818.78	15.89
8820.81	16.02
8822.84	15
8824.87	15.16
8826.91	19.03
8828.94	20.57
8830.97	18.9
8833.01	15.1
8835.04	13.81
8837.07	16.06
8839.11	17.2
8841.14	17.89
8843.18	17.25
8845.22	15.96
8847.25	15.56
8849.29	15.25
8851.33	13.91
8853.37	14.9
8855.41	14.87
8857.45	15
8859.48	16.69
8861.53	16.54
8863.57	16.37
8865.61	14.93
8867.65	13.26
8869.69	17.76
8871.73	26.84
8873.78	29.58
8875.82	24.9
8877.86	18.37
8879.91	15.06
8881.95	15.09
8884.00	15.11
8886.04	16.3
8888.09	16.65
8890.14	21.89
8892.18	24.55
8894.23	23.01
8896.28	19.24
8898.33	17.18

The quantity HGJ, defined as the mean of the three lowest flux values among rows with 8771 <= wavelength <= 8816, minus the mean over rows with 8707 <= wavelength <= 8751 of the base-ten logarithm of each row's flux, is 11.9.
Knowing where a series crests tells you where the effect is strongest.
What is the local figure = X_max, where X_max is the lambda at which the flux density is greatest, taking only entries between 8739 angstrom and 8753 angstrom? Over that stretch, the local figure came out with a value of 8743.97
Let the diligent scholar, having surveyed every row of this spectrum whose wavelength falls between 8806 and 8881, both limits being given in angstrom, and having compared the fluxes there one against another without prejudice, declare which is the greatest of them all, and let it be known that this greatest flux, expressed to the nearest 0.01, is 29.58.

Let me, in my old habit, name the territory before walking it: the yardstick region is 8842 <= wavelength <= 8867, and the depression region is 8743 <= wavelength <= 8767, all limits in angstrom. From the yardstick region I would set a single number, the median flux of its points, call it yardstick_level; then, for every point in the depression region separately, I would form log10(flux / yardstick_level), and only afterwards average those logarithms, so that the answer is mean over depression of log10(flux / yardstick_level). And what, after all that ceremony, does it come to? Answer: -0.014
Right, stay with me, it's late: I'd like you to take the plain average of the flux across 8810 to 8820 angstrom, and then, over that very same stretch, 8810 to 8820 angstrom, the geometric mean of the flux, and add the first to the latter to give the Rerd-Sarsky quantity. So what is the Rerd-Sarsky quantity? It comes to 28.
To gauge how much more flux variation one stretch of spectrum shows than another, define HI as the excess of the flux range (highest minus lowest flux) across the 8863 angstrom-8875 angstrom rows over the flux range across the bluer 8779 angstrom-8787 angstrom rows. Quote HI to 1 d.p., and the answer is 10.8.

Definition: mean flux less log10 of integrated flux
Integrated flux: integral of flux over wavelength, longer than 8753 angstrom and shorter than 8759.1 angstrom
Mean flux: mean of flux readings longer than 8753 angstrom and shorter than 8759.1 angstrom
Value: 12.4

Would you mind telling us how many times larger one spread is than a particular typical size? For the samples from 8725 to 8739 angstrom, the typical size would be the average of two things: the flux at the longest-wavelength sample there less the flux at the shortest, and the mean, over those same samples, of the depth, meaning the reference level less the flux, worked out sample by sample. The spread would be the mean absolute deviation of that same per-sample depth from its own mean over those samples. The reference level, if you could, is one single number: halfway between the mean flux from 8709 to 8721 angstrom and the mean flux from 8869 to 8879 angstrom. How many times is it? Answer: 0.21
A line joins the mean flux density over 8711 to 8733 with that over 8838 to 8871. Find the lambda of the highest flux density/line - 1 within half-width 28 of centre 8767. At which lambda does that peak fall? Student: 8778.26 angstrom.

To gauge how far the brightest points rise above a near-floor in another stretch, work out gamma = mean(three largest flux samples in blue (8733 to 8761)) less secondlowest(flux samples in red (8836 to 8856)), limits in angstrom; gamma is 1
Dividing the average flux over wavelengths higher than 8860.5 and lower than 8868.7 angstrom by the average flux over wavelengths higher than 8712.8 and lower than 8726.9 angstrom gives 1.04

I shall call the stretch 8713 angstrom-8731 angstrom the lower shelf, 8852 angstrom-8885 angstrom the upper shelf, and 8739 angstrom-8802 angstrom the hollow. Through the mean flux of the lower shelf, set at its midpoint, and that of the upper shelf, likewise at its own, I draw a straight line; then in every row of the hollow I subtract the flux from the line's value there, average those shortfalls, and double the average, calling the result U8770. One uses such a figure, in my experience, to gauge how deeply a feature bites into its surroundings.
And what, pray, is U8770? 0.2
